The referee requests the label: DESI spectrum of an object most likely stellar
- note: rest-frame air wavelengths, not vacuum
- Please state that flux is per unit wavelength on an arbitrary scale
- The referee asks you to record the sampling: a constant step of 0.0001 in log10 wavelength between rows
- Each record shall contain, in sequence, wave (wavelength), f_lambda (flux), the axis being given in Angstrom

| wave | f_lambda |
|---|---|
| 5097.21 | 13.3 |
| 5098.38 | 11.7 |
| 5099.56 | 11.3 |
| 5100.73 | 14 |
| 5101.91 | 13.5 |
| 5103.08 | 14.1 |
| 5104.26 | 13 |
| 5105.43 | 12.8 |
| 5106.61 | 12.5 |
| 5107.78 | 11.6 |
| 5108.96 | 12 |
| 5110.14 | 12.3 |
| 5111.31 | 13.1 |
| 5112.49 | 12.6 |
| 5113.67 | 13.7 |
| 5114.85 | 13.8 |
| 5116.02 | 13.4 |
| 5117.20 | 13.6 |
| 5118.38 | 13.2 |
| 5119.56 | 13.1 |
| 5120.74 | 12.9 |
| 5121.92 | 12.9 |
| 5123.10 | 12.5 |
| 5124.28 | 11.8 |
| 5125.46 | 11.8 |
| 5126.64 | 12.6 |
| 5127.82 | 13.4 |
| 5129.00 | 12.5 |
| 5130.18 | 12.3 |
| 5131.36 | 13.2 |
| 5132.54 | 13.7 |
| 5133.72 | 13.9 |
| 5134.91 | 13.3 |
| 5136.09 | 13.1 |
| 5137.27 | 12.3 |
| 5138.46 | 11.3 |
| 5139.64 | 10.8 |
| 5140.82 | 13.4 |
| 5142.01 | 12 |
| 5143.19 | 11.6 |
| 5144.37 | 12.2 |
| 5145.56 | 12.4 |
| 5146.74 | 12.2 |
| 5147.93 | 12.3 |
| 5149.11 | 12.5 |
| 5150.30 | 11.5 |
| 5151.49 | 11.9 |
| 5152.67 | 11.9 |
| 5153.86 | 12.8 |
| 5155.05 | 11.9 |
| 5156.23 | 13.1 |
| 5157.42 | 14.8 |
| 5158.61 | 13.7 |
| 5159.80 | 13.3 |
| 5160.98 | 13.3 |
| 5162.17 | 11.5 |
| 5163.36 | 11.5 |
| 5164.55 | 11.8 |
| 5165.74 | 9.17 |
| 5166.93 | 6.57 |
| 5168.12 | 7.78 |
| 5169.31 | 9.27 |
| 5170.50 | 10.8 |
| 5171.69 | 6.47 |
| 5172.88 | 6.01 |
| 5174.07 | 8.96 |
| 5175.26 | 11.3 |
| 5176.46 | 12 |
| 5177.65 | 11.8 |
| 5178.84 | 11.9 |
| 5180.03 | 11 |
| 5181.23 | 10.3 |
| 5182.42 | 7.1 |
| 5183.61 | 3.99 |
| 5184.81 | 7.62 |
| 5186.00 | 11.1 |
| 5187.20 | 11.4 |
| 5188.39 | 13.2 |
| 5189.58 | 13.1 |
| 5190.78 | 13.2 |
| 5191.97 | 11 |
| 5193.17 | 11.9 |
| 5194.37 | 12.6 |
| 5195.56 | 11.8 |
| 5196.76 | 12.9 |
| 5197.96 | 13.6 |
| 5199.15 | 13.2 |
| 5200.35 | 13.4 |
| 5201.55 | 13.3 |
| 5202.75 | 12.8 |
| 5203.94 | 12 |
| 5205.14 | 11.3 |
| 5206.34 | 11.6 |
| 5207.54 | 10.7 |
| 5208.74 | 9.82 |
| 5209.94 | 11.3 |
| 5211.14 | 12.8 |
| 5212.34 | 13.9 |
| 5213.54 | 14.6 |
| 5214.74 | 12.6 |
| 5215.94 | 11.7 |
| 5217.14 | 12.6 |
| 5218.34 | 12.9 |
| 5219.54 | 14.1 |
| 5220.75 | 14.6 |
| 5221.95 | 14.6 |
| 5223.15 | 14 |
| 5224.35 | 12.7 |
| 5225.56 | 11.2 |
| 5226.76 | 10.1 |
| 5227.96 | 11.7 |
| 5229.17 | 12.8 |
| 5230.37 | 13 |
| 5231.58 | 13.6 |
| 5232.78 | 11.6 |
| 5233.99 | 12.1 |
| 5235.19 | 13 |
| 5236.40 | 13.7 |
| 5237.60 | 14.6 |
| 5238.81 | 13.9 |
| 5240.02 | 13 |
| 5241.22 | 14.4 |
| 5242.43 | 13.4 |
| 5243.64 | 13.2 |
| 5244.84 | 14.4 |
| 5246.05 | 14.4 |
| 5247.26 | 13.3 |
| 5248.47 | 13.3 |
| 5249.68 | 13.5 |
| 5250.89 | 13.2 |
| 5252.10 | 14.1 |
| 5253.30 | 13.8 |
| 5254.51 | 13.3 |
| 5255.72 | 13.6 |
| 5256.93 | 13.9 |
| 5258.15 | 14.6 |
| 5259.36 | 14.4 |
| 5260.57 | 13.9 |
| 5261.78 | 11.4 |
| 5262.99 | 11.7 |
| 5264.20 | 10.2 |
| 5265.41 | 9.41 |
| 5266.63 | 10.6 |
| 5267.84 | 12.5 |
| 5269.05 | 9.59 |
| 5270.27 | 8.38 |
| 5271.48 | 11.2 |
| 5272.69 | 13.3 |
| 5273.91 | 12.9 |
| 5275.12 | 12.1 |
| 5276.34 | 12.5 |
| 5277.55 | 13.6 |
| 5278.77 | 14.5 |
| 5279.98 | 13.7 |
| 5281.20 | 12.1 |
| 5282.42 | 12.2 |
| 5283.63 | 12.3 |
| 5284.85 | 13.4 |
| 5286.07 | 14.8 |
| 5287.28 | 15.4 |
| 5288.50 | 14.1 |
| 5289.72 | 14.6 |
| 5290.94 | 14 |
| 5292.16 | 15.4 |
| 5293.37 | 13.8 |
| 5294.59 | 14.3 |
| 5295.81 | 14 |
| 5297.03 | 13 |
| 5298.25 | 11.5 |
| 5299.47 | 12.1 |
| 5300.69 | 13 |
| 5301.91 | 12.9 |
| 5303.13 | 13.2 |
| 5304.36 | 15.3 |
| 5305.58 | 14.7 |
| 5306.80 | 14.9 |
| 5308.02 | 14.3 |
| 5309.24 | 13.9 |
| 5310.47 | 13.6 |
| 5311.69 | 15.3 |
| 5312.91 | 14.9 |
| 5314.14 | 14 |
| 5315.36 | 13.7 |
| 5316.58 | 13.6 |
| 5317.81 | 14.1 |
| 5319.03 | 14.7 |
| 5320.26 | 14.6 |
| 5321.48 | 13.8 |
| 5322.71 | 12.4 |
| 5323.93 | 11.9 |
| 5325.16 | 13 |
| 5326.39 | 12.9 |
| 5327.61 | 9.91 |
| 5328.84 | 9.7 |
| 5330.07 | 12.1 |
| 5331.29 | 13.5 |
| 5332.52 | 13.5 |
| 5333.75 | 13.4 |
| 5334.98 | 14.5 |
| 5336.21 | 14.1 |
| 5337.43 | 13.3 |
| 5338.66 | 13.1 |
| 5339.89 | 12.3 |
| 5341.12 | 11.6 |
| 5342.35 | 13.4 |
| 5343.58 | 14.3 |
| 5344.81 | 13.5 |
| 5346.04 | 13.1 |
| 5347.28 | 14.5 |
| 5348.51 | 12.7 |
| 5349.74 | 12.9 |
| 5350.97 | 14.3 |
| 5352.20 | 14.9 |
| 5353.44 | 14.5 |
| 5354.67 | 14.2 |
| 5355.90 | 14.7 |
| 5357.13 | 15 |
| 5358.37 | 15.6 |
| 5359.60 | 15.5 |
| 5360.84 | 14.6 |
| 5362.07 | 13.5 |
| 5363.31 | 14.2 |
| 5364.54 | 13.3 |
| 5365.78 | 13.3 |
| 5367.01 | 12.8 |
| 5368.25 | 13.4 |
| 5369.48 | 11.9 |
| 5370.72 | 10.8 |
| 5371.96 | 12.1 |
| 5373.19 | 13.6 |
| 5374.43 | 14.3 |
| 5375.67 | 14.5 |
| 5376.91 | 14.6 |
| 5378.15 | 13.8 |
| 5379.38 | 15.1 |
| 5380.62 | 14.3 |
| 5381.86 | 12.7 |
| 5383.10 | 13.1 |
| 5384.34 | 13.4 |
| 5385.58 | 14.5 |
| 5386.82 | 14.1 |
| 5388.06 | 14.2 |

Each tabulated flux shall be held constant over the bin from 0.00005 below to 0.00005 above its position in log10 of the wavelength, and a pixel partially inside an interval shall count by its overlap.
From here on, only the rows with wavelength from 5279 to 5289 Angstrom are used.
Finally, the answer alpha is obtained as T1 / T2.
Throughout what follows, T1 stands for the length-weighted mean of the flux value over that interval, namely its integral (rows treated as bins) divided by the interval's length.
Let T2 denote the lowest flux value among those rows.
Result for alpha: 1.1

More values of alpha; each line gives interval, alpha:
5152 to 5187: 2.6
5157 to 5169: 1.7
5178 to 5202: 2.9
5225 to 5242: 1.3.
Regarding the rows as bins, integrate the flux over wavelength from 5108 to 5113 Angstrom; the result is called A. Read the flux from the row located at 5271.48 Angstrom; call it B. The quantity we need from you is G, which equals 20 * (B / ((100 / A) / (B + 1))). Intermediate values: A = 62.1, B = 11.2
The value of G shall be 1698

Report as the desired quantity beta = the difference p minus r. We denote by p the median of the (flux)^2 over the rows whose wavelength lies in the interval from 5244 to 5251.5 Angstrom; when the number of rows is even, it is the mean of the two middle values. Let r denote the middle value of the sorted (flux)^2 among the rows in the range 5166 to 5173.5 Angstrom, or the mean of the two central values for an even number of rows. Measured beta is 128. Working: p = 180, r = 52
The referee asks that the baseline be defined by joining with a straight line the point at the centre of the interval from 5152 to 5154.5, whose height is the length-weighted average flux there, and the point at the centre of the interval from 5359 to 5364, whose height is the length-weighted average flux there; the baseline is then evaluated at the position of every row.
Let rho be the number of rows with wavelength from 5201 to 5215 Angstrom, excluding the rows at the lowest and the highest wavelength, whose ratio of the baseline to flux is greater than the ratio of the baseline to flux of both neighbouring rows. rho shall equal 2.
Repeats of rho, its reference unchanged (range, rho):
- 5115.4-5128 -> 1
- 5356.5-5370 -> 2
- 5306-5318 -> 2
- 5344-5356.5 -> 3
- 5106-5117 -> 2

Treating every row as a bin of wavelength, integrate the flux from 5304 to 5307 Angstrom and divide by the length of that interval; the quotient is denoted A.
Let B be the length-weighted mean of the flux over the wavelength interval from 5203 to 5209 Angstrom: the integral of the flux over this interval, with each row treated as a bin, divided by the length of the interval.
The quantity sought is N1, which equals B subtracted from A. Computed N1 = 3.7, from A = 15.0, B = 11.3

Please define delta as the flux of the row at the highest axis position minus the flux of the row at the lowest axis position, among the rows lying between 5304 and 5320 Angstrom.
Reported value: -0.6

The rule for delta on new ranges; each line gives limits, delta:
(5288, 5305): 1.2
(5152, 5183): -4.8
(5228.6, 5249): 0.5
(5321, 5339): -0.7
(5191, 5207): 0.6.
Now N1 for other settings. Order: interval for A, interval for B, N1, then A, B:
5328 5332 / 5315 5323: -2.2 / 11.7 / 13.9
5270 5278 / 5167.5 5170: 3.5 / 12.1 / 8.6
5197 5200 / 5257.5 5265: 0.7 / 13.3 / 12.6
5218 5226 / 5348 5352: 0.0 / 13.5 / 13.5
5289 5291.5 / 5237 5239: 0.0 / 14.3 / 14.3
